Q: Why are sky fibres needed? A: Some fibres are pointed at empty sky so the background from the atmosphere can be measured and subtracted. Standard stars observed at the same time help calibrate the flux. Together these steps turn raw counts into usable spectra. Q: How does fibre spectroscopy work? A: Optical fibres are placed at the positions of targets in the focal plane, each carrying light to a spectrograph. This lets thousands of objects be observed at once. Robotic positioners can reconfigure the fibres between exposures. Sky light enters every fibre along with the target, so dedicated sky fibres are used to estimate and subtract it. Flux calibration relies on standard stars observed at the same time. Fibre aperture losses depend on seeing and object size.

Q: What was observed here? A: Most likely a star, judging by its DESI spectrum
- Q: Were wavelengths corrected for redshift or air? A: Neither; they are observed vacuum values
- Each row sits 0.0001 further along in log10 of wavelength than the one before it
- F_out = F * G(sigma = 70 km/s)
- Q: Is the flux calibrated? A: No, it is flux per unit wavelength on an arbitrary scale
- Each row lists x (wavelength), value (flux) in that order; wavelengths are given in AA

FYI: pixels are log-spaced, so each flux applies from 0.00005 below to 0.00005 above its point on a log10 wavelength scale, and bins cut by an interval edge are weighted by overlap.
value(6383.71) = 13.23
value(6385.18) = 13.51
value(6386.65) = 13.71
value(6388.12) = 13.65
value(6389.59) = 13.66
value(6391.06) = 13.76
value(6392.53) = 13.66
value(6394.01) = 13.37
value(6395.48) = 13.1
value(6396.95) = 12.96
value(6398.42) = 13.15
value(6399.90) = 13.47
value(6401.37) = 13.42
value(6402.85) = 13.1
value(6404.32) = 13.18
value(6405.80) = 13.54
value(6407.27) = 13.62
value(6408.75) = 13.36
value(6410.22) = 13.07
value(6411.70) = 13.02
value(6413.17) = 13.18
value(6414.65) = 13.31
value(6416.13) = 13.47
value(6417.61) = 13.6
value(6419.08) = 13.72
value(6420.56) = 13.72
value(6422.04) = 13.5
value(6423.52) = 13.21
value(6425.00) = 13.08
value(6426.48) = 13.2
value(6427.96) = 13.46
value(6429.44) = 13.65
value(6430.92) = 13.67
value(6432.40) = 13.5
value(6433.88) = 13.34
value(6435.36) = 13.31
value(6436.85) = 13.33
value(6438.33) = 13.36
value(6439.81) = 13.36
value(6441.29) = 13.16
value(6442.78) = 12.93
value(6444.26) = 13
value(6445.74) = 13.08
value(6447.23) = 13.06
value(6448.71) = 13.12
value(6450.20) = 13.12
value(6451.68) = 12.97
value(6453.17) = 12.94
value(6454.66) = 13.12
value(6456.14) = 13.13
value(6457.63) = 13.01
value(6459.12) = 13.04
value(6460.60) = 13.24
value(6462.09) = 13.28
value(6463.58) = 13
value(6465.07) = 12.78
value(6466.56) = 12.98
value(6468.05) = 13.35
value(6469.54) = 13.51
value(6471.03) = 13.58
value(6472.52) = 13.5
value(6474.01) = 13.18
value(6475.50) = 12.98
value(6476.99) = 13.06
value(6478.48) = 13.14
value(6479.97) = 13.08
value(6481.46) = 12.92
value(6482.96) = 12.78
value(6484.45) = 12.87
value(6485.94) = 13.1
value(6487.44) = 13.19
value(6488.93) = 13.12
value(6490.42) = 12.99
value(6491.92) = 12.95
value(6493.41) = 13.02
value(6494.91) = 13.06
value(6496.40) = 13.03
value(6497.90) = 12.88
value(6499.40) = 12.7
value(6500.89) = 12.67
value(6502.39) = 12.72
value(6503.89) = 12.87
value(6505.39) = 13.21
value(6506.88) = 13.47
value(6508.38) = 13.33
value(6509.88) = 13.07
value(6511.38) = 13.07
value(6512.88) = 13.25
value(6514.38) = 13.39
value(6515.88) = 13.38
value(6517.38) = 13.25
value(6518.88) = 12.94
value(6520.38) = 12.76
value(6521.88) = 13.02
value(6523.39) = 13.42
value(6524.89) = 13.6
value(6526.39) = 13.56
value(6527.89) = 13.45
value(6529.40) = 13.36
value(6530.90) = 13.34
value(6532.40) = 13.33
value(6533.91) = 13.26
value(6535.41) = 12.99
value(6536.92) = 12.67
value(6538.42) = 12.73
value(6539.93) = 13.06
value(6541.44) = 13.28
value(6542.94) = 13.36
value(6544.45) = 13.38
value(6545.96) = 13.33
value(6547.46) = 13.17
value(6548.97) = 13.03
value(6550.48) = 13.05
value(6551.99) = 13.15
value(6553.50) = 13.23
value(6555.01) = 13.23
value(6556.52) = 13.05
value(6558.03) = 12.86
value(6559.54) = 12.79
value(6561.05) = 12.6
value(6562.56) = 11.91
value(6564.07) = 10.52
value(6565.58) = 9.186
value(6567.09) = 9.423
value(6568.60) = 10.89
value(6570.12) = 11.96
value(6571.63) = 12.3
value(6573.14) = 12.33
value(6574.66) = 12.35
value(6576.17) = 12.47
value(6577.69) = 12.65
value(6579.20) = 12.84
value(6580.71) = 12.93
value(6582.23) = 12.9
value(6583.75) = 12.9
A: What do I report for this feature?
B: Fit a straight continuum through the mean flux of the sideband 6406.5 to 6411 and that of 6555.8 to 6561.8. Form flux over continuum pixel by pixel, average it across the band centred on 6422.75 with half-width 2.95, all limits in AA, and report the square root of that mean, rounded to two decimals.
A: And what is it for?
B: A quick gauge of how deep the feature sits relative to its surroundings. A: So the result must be 1.00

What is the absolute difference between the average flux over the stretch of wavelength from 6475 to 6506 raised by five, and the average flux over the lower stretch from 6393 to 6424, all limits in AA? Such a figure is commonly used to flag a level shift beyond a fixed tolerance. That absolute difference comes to 4.6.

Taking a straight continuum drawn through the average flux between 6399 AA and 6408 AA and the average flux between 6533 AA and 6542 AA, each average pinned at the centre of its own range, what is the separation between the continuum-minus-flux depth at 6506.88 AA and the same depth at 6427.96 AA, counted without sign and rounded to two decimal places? 0.24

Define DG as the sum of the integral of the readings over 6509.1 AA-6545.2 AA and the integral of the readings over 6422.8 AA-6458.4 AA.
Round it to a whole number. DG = 947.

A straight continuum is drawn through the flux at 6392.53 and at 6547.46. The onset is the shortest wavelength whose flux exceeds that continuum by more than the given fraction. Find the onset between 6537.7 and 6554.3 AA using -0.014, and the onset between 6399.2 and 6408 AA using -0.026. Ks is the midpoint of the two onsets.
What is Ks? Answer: 6469.9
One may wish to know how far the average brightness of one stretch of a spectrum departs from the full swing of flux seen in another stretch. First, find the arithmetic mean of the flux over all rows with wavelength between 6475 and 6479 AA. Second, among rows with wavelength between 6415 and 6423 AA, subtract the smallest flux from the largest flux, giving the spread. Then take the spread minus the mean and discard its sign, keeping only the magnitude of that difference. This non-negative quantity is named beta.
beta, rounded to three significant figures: 12.8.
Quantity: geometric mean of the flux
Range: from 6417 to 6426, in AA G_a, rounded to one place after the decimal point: 13.5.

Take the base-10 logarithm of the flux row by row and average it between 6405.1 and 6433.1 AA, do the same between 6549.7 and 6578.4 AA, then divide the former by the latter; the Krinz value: 1.04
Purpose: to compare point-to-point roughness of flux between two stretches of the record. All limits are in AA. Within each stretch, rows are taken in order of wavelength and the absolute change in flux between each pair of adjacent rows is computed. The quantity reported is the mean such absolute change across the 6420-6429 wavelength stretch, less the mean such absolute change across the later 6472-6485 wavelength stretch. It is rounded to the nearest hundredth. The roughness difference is 0.06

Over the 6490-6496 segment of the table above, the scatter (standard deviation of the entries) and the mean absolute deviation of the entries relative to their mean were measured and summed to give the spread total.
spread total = 0.08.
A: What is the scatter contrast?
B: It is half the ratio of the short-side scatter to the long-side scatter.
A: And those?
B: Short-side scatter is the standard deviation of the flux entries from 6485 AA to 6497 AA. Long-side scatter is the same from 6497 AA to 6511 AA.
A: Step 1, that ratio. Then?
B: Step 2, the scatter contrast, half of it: 0.13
